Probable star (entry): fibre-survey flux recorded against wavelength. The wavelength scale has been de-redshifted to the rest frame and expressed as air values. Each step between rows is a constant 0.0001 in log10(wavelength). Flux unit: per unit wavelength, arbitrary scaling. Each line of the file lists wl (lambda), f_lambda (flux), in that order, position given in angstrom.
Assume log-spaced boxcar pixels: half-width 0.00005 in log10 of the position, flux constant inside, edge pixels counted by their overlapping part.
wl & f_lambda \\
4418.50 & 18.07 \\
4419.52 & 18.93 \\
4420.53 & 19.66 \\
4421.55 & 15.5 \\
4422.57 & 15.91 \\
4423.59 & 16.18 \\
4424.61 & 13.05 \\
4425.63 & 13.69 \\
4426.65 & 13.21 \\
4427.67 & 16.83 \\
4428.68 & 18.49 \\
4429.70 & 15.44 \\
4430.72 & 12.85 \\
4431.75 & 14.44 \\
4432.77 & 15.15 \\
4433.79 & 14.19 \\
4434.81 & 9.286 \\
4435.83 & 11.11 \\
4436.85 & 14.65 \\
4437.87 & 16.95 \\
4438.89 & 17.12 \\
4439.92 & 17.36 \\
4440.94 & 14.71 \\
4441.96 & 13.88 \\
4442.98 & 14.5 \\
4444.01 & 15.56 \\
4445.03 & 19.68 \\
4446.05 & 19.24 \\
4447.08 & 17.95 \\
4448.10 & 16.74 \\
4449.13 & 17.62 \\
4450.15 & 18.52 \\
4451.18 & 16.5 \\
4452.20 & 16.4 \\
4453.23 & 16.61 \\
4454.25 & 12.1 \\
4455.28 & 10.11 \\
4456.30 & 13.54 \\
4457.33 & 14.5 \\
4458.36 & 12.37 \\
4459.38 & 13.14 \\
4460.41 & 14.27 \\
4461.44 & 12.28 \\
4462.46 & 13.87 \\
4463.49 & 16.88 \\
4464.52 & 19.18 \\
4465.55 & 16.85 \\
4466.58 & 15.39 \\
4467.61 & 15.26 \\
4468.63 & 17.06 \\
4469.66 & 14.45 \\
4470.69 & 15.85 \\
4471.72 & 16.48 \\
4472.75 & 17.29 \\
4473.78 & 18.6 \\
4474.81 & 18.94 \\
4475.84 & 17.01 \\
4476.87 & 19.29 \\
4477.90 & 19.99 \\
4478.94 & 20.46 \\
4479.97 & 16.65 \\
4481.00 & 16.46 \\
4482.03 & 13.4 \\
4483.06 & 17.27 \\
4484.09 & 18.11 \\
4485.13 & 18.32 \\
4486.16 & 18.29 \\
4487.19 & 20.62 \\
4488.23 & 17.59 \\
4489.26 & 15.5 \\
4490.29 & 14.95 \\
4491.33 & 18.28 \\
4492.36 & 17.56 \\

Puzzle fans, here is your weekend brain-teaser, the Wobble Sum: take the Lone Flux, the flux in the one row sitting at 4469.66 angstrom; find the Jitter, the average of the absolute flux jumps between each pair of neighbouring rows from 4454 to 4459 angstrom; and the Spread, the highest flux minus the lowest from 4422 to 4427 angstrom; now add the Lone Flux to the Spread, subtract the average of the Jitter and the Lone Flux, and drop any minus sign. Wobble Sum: 9.3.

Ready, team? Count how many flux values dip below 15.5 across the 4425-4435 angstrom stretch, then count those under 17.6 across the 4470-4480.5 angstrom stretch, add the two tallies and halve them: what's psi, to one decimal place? 6.5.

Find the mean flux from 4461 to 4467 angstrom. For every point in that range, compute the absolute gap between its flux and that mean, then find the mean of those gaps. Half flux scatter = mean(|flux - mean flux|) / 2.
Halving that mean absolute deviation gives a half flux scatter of 0.95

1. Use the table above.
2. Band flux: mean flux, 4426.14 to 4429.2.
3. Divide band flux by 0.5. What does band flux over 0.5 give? 32.4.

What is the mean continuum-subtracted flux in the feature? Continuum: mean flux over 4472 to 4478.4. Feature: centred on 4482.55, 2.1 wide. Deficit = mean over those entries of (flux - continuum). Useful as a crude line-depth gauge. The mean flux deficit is -3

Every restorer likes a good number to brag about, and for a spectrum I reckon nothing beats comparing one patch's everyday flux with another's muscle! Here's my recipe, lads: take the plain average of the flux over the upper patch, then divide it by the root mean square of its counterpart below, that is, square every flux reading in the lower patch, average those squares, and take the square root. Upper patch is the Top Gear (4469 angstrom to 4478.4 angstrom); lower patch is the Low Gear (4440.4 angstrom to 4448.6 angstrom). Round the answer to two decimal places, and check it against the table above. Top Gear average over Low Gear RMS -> 1.05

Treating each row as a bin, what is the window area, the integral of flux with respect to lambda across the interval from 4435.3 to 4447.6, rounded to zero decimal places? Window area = 197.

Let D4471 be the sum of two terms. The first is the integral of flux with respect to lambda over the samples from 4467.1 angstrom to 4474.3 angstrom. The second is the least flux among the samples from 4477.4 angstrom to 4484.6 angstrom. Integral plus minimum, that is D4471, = 132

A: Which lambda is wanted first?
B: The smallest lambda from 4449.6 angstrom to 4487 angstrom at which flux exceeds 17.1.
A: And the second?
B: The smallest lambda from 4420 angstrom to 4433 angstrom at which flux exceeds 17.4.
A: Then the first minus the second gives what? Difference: 29.6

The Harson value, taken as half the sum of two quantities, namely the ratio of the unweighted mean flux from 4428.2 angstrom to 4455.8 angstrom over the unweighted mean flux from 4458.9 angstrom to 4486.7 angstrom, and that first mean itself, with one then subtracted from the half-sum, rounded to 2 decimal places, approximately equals 7.19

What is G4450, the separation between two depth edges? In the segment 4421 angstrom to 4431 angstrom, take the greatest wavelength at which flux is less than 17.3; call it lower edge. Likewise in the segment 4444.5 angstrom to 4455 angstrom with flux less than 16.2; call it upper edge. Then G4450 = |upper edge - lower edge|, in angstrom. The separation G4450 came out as 23.5 angstrom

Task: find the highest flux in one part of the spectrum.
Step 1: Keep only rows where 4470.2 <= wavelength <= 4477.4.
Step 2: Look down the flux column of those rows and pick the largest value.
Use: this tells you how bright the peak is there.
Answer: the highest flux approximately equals 19.29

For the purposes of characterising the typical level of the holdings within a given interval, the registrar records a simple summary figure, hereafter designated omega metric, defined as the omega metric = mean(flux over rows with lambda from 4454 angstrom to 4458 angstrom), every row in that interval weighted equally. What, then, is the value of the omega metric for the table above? 13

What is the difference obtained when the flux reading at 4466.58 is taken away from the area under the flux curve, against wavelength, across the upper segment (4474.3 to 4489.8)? 261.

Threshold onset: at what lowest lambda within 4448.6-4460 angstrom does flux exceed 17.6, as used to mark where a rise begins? 4449.13 angstrom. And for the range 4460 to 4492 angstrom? 4464.52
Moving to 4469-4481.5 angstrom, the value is 4473.78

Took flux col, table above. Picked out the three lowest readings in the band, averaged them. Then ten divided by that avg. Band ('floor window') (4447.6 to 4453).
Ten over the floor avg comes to 0.60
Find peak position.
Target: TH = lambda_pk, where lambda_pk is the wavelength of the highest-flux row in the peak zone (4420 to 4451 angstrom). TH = 4445.03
